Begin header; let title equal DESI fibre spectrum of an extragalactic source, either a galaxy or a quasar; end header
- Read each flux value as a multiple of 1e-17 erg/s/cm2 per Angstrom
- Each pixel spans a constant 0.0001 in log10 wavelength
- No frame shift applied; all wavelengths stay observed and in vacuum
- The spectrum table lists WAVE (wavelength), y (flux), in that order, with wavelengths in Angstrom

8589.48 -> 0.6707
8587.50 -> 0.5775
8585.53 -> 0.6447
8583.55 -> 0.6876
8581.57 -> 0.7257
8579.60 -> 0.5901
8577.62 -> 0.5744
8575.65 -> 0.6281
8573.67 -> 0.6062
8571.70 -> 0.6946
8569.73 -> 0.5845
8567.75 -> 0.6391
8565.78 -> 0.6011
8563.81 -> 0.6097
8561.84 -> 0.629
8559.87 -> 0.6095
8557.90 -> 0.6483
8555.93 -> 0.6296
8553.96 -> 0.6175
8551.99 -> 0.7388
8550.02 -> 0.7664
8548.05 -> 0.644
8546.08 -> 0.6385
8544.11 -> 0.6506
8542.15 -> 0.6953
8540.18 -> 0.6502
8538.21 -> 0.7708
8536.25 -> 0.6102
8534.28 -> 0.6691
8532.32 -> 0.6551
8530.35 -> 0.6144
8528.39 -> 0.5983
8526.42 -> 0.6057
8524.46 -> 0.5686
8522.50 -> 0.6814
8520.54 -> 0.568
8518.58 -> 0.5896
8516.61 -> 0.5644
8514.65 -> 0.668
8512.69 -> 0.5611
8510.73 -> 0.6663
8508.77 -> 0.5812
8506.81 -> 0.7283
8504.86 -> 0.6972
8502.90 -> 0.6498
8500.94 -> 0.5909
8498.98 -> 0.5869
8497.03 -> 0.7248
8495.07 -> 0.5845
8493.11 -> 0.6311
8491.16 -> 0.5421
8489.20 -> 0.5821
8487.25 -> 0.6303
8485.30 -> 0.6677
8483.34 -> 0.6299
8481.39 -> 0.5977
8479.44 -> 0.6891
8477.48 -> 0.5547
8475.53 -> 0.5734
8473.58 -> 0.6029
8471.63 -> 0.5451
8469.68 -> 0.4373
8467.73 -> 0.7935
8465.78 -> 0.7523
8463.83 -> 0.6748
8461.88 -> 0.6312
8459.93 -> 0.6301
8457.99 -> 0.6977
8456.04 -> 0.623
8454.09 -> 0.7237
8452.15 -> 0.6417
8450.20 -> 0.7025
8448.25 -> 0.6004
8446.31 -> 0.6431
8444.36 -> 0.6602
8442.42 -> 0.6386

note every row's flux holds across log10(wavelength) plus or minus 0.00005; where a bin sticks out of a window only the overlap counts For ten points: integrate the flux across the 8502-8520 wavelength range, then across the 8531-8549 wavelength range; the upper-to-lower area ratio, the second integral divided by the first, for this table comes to 1.05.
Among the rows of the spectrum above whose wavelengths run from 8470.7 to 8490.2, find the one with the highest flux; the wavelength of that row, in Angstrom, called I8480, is 8479.44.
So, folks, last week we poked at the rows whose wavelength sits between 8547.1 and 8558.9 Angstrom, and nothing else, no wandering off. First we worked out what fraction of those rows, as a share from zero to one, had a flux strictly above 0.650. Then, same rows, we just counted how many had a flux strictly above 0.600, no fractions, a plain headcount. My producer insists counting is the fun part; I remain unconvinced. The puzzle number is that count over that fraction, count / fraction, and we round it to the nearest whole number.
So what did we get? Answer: 18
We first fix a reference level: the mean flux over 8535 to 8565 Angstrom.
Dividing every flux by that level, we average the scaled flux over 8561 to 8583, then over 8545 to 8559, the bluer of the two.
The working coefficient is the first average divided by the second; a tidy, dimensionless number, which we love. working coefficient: 0.94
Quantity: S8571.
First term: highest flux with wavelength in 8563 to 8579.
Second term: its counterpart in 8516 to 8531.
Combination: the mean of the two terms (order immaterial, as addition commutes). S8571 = 0.688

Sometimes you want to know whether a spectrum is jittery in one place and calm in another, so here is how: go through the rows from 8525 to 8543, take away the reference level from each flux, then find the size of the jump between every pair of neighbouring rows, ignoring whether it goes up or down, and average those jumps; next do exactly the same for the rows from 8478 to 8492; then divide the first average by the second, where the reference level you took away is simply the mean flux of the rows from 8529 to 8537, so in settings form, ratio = 1.21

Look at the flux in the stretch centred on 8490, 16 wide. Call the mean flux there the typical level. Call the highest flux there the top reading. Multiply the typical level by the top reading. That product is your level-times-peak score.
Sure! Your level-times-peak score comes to 0.452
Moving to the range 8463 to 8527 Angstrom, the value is 0.493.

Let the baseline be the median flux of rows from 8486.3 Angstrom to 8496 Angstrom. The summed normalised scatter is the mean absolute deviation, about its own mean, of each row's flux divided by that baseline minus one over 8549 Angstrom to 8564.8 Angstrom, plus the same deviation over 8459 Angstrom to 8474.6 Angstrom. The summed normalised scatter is 0.22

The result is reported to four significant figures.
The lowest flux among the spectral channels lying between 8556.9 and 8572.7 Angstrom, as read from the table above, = 0.5845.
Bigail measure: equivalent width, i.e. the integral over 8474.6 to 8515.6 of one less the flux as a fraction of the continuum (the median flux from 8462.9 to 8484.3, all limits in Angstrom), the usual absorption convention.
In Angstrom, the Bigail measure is -1.55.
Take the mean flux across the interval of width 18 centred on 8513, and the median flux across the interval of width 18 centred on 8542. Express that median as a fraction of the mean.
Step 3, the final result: 1.04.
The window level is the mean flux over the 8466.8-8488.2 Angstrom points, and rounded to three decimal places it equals 0.611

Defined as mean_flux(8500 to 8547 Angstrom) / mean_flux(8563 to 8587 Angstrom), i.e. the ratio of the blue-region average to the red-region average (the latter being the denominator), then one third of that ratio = 0.34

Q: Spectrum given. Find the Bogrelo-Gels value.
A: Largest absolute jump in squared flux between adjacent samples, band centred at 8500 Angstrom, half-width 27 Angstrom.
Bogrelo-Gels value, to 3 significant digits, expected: 0.193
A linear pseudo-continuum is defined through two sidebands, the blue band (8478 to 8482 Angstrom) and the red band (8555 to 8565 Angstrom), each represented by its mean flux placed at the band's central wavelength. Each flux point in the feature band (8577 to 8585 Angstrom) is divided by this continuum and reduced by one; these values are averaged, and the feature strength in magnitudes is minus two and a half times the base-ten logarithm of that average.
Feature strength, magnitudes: 3.5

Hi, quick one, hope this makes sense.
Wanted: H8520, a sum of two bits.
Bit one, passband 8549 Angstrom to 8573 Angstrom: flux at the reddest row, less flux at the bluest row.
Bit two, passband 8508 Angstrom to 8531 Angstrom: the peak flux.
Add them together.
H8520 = 0.61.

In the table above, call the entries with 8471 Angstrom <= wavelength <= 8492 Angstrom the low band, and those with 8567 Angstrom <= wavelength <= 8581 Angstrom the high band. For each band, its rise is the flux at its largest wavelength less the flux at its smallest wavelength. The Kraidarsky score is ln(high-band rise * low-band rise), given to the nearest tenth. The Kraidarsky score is -8.8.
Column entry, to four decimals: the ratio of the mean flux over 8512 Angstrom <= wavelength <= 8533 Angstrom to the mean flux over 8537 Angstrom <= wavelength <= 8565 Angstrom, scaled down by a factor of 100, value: 0.0091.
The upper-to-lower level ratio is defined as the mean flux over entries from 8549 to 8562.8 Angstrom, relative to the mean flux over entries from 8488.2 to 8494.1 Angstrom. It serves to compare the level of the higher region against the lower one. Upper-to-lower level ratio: 1.13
